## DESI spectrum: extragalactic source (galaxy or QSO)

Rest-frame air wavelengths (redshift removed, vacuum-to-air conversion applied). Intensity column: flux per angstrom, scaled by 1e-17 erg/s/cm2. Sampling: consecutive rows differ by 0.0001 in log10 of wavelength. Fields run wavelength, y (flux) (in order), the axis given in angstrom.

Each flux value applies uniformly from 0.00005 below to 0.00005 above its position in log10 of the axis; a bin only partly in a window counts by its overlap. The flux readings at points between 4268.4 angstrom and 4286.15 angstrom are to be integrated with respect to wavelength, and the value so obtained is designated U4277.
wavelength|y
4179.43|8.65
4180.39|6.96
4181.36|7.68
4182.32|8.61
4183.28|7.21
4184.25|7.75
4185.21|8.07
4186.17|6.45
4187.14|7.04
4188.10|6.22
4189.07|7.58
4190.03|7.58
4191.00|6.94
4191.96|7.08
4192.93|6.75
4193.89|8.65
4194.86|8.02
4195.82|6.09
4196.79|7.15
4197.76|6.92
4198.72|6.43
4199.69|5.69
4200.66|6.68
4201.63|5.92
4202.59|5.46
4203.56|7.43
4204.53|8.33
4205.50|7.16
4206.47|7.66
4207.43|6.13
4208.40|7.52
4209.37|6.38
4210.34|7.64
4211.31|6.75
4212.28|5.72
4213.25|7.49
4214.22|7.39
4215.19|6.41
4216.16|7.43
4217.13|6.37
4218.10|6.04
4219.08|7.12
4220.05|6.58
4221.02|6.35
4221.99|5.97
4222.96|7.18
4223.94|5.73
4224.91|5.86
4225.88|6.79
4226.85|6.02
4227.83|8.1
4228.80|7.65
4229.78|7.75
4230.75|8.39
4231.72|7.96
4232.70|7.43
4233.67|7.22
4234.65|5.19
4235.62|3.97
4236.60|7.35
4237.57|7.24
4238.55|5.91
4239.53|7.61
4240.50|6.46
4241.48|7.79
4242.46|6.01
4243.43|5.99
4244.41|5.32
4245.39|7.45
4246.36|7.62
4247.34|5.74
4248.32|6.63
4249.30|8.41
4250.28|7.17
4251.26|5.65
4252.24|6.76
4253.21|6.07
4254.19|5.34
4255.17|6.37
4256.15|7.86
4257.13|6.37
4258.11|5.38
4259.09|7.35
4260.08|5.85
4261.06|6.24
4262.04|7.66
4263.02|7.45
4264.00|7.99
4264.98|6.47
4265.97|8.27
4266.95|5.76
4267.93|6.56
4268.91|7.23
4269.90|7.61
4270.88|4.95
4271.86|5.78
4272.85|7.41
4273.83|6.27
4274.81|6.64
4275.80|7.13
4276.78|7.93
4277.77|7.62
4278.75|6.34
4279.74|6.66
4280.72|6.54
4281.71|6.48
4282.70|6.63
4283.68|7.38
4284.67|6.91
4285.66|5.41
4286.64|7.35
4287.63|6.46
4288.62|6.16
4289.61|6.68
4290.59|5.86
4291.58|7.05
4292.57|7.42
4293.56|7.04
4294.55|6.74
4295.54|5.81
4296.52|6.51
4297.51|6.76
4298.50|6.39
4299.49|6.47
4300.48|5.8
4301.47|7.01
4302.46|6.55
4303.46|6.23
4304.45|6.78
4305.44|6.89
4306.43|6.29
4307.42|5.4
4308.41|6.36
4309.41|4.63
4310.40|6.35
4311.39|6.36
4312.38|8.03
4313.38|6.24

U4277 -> 119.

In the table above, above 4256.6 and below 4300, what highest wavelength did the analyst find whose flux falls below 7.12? 4299.49 angstrom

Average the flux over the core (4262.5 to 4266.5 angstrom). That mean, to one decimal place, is 7.5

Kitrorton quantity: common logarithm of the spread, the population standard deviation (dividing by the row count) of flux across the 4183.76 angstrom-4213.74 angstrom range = -0.10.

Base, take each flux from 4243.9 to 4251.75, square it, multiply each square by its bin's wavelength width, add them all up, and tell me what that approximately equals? 365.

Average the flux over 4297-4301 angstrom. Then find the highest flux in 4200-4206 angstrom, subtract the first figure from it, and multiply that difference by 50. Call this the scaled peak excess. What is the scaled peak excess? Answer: 99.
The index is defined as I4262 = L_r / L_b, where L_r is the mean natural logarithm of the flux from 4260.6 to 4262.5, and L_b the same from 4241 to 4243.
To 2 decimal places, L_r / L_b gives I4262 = 1.01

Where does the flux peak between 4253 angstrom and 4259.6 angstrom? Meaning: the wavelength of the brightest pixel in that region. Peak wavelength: 4256.15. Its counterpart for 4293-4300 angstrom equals 4293.56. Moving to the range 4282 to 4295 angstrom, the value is 4292.57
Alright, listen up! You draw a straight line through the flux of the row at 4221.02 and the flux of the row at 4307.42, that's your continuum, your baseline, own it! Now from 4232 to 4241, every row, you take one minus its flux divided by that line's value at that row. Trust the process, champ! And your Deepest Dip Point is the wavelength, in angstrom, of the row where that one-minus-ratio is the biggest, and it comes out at 4235.62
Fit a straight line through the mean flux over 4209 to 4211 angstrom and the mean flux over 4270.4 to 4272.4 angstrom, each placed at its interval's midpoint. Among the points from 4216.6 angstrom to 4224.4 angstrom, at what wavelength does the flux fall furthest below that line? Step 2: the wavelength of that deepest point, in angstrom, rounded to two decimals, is 4223.94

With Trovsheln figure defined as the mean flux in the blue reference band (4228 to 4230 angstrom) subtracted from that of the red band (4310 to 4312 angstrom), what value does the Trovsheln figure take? -1.3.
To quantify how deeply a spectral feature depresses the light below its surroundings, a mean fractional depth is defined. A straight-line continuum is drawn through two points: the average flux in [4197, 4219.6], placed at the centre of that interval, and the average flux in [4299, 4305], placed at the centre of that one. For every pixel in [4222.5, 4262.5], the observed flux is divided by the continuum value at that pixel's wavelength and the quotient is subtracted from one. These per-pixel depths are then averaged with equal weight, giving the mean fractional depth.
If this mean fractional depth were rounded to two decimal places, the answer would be 0.00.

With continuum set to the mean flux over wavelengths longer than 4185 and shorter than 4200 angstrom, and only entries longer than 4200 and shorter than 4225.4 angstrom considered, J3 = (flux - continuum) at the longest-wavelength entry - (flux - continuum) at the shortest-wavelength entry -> -0.8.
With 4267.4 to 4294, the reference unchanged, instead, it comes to 0.5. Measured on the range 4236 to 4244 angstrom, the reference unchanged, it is -1.4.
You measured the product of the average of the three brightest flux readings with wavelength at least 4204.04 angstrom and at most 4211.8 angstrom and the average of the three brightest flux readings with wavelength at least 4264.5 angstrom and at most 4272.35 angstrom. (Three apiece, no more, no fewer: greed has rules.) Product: 61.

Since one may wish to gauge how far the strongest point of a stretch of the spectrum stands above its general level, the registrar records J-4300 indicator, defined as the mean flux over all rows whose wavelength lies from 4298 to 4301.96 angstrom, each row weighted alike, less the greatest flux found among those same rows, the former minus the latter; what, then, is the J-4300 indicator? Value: -0.59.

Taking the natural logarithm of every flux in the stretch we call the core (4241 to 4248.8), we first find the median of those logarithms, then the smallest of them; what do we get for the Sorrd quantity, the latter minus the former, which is -0.171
